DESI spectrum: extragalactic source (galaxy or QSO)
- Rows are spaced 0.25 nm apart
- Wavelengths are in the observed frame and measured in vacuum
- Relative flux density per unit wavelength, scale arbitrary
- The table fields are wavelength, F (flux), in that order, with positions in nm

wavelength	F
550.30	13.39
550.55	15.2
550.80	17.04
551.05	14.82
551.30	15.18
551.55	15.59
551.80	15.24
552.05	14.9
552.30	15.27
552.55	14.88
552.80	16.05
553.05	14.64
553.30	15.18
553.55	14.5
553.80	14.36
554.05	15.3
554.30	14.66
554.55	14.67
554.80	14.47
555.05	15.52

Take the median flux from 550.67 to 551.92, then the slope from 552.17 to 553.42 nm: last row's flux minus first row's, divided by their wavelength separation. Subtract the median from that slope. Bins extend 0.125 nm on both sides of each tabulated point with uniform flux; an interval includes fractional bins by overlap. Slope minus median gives -15.3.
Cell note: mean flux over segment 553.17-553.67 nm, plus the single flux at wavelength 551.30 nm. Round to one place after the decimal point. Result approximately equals 30.0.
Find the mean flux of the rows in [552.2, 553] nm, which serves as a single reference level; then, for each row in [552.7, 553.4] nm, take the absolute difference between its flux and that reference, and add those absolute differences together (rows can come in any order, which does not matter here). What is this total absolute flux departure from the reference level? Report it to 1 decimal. 1.6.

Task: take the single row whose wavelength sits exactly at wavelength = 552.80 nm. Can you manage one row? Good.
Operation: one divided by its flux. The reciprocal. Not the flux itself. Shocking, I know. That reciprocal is 0.0623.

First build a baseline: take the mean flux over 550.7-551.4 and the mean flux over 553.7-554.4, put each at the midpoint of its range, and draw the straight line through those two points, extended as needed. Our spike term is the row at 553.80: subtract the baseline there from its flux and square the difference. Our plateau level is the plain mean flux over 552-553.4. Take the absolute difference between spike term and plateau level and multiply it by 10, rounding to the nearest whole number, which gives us 149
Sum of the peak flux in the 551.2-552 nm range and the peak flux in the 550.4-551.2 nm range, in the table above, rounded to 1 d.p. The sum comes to 32.6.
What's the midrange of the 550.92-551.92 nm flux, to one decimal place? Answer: 15.2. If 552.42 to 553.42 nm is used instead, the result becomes 15.3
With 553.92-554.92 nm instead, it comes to 14.9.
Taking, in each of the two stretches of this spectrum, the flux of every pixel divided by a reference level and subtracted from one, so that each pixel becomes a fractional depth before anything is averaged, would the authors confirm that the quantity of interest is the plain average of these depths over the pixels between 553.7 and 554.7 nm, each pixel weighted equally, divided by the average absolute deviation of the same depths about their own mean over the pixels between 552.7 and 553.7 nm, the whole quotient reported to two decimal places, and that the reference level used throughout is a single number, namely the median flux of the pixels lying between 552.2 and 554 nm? 0.25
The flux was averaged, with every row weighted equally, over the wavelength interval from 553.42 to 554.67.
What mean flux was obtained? 14.7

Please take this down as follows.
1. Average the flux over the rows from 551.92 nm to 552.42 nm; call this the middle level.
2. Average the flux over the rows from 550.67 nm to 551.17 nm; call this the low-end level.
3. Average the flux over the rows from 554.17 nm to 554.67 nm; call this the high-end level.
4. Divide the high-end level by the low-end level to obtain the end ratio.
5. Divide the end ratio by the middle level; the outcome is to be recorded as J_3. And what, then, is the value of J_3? 0.0610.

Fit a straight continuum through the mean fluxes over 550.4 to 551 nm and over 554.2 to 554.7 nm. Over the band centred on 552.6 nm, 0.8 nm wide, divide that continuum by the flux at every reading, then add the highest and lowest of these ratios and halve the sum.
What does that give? 0.99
